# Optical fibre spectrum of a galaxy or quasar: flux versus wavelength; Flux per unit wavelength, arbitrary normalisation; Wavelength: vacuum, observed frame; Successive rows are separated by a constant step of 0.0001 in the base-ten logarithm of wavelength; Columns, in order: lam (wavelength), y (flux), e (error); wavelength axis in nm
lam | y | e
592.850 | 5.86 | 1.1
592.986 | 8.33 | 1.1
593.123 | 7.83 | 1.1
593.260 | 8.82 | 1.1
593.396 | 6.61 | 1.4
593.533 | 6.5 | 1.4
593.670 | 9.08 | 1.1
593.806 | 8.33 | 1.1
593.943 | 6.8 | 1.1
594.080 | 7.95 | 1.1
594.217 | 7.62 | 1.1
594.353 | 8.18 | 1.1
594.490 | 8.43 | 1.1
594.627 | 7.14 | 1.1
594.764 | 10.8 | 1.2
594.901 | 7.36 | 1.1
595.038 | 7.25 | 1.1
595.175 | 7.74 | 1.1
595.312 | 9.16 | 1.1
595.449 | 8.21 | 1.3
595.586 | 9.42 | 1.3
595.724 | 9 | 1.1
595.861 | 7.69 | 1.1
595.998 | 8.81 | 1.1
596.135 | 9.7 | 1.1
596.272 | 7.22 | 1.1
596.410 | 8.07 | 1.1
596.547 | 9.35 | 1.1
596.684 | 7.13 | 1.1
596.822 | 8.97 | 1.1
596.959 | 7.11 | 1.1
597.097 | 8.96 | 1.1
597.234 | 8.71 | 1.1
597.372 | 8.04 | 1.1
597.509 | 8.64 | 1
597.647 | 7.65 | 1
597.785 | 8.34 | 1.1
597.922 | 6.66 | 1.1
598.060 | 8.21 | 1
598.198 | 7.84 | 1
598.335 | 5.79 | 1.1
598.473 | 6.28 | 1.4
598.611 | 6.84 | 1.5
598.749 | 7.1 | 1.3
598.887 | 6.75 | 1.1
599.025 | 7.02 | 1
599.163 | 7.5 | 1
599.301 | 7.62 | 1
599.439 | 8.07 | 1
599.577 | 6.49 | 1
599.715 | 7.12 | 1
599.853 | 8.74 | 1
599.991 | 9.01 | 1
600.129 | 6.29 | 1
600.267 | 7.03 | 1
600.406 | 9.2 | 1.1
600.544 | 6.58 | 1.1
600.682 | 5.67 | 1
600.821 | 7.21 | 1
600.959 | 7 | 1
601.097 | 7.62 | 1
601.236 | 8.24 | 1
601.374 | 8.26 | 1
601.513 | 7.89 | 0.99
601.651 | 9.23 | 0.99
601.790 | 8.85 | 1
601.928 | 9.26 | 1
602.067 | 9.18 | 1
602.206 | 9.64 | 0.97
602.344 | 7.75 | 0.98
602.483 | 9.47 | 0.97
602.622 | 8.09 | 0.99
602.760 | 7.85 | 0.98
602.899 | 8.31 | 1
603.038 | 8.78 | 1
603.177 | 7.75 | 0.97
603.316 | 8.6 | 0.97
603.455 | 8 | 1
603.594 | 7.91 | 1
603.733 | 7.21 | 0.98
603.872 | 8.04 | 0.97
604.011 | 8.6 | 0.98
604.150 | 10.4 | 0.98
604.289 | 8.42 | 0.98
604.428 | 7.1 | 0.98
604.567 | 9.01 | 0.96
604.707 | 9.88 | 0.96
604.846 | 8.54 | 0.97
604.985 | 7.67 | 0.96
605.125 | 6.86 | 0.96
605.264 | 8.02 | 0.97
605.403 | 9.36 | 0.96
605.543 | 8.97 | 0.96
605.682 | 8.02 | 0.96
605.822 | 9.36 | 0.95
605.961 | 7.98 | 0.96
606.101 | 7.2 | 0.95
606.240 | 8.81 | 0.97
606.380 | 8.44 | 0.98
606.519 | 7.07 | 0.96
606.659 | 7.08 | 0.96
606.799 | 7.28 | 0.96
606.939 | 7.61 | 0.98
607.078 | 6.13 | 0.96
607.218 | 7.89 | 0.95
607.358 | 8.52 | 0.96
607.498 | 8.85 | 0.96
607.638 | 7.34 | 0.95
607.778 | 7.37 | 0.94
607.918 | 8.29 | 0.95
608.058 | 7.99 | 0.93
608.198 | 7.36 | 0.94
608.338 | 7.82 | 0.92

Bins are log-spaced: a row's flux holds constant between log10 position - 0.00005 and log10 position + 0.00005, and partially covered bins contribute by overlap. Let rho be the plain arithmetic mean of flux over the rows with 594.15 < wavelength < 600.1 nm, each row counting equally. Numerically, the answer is 7.95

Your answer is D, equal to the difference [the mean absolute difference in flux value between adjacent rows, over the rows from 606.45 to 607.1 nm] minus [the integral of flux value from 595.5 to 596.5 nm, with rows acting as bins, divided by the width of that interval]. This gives -8.1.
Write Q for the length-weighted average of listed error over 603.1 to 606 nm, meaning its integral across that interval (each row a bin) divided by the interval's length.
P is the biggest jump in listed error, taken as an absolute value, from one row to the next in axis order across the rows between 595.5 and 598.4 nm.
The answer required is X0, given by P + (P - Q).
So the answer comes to -0.6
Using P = 0.20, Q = 0.97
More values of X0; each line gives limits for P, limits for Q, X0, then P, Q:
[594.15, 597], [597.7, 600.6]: -0.7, 0.20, 1.09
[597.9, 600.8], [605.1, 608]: -0.4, 0.30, 0.96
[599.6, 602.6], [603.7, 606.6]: -0.8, 0.10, 0.97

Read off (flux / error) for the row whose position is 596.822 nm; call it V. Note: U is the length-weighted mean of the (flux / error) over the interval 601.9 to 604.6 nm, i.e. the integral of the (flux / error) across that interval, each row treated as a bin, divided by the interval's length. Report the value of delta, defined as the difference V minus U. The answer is 0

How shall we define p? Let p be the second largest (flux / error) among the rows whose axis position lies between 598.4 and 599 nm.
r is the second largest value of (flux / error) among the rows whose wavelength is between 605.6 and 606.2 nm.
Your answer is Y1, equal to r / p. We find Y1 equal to 1.53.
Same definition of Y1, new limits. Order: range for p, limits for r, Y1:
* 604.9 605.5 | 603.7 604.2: 1.06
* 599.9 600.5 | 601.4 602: 1.11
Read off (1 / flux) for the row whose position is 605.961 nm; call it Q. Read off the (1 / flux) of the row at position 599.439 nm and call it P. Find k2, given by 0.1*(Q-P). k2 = 0.0001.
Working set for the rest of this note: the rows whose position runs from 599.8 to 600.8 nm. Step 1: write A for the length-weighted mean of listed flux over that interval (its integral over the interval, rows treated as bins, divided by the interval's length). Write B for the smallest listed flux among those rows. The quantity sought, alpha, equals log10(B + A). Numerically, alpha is 1.12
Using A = 7.47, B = 5.67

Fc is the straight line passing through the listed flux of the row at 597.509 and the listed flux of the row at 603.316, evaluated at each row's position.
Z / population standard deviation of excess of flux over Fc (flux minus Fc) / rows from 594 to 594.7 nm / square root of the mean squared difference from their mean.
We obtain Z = 0.45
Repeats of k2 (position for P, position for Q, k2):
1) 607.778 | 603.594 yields -0.0009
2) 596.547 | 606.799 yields 0.0030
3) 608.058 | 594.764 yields -0.0033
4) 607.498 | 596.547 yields -0.0006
